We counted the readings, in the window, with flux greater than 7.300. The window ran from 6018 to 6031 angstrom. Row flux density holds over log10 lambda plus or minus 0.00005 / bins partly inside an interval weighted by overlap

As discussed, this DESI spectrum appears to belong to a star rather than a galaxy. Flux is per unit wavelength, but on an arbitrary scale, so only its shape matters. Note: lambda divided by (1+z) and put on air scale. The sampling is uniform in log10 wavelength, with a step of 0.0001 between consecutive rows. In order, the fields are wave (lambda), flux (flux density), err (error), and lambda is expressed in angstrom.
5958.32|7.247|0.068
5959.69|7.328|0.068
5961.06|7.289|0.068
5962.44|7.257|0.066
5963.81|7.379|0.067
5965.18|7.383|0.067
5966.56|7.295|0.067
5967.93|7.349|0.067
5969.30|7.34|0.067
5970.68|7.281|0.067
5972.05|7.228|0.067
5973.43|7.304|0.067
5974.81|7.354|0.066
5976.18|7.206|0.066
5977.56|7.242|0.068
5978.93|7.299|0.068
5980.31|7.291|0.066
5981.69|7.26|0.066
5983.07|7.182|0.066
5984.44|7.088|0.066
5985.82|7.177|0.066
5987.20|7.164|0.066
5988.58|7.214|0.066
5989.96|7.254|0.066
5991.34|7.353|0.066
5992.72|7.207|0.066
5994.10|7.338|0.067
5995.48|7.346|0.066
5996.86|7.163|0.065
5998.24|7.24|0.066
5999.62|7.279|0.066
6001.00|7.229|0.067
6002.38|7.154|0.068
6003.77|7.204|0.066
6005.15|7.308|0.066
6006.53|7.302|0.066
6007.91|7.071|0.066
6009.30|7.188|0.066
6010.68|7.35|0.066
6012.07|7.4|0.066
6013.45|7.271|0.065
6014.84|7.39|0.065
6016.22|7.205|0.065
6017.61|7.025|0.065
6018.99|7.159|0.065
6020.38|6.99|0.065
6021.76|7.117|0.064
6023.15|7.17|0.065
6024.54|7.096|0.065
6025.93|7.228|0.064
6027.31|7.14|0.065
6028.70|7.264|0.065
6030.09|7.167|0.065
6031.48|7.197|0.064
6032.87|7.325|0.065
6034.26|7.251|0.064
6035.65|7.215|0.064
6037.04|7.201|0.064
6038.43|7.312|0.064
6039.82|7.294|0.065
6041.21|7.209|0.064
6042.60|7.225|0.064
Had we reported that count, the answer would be 0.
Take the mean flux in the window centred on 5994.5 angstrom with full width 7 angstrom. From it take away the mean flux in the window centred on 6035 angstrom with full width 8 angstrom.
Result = 0.03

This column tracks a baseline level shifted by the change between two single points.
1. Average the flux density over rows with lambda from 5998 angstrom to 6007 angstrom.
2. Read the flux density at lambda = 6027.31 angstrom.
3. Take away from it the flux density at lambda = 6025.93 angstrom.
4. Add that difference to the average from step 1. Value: 7.16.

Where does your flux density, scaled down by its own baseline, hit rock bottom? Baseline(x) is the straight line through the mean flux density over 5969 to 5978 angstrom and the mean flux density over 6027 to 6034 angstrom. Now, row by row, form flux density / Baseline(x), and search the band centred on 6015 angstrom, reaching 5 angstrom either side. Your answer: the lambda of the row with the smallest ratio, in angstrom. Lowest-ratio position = 6017.61 angstrom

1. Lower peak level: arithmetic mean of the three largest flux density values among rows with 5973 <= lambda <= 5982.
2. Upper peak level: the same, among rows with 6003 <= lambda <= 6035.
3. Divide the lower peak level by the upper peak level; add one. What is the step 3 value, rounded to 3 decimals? 1.992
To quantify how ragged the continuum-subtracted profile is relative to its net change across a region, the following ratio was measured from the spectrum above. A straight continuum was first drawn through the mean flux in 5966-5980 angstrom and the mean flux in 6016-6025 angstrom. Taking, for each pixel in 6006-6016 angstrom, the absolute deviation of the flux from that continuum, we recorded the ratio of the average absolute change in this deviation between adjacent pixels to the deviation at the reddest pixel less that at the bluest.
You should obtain 1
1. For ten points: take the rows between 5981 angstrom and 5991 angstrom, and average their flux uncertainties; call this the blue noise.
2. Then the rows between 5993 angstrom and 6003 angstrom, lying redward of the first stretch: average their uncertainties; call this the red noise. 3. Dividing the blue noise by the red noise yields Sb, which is 0.99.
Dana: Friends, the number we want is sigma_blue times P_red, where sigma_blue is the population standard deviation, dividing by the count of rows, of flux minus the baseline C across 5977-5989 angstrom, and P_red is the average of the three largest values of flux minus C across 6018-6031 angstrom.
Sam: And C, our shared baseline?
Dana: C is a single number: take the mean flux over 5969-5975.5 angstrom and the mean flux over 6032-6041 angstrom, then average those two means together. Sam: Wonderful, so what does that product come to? -0.004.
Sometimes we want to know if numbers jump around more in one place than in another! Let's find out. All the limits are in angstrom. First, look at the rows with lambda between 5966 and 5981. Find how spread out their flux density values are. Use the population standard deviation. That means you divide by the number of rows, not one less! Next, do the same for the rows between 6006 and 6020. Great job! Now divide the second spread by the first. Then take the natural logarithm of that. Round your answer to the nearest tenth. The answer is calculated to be 1.0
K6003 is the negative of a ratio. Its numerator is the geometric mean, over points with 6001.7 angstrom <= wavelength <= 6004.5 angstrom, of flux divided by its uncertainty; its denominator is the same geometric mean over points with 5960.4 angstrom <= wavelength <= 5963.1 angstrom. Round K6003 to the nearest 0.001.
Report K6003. -0.987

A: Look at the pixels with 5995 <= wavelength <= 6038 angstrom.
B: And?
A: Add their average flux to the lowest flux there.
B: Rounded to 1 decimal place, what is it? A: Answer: 14.2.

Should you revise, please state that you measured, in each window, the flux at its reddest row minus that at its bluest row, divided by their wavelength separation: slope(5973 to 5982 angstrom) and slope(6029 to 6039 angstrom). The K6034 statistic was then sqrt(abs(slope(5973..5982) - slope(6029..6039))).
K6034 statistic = 0.15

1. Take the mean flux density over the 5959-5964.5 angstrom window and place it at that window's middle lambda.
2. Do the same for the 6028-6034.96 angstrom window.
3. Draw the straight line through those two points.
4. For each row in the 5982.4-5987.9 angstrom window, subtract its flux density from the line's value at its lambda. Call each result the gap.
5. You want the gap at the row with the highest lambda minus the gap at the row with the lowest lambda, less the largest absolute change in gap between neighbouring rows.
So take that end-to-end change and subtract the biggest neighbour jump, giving -0.08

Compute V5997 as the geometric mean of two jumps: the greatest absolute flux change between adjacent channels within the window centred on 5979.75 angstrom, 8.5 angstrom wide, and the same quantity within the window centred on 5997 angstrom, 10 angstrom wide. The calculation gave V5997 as 0.119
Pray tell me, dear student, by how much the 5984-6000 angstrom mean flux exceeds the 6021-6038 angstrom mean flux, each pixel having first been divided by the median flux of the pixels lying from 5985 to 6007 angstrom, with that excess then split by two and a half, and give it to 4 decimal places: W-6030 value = 0.0021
